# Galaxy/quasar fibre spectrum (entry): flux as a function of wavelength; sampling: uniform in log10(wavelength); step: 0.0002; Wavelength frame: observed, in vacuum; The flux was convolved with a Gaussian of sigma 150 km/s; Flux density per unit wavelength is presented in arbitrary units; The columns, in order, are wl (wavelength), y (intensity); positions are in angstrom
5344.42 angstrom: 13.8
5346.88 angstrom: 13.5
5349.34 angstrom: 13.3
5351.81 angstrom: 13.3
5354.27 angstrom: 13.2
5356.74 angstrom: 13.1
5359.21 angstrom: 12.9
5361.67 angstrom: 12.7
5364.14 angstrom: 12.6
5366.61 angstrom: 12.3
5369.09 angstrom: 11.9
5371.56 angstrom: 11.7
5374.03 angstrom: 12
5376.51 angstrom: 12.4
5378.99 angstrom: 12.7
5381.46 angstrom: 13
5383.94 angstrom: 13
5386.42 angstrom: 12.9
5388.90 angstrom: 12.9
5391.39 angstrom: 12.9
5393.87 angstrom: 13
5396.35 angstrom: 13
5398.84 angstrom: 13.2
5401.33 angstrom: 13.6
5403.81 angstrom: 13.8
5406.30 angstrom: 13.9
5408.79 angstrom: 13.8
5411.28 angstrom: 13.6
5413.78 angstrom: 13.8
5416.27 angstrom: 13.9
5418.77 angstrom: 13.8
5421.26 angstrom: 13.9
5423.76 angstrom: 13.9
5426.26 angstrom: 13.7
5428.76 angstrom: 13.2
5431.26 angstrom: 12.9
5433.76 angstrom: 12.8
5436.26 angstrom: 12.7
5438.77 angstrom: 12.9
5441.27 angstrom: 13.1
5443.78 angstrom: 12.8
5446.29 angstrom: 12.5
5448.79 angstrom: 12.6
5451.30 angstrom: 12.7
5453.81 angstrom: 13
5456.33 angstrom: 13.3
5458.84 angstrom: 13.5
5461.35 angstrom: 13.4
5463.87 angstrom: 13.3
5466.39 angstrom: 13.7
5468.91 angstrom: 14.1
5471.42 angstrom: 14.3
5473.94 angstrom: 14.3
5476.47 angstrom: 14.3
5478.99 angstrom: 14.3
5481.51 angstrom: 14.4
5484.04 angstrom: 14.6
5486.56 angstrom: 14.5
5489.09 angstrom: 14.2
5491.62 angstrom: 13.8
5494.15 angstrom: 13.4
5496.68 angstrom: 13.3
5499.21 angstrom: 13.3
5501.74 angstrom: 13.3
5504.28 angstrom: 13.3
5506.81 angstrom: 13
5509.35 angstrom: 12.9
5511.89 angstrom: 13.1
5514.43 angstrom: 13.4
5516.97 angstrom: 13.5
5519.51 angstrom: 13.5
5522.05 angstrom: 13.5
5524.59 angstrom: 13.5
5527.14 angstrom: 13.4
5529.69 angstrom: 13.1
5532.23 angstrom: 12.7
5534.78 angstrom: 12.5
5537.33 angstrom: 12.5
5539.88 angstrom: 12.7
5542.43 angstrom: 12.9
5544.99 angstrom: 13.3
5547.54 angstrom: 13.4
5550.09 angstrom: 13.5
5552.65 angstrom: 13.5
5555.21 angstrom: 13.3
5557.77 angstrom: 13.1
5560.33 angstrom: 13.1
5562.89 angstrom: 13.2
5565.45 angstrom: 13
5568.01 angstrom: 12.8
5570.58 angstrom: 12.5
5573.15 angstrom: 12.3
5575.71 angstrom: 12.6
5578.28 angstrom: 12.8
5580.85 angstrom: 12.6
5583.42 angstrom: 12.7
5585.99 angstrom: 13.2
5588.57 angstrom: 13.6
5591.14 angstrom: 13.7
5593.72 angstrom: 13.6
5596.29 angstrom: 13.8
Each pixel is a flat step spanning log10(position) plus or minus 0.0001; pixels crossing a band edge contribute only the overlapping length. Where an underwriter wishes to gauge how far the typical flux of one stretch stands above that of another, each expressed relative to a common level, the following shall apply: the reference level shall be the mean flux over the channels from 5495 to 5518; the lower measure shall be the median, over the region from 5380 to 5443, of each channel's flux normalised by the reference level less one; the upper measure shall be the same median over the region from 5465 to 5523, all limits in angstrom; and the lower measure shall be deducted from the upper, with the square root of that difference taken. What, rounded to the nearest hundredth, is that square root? 0.15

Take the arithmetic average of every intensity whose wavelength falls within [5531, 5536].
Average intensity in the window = 12.6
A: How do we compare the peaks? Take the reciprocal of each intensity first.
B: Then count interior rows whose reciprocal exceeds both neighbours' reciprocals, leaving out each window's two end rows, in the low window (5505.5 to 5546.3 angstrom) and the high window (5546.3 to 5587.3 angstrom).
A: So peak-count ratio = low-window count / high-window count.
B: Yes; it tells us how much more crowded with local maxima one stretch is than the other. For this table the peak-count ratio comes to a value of 0.50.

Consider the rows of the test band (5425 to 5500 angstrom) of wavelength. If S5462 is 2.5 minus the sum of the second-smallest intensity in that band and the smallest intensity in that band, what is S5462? -22.6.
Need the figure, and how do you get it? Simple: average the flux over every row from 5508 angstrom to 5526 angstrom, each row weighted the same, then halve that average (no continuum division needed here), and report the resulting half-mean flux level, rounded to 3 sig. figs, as 6.67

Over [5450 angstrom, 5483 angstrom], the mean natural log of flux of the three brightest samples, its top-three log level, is 2.66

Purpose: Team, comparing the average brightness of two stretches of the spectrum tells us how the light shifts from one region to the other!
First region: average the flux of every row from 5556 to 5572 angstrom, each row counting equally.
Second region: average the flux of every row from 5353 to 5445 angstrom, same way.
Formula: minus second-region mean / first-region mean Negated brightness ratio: -1.009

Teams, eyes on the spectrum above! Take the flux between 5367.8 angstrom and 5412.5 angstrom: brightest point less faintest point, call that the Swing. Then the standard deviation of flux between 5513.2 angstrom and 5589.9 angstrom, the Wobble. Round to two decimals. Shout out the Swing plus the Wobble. 2.59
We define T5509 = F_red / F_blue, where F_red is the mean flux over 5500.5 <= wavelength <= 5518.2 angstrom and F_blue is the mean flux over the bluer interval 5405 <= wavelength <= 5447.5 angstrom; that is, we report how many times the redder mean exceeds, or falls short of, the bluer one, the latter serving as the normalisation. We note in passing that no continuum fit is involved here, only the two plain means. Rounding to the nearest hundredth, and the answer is 0.99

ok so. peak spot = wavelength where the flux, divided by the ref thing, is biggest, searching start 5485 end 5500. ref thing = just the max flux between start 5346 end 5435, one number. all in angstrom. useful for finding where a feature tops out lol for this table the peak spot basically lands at 5486.56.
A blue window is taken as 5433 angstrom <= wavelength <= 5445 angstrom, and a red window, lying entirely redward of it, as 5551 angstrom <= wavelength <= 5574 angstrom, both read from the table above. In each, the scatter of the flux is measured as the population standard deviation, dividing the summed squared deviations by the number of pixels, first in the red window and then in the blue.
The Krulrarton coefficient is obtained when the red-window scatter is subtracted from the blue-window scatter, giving -0.23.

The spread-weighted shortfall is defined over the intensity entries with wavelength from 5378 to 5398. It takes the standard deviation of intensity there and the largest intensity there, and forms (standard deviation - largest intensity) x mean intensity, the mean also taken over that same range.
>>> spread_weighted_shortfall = -167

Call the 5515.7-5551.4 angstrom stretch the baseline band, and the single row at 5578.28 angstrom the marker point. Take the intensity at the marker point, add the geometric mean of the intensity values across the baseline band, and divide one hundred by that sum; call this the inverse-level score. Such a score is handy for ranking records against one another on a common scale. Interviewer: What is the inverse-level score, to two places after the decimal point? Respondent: 3.86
